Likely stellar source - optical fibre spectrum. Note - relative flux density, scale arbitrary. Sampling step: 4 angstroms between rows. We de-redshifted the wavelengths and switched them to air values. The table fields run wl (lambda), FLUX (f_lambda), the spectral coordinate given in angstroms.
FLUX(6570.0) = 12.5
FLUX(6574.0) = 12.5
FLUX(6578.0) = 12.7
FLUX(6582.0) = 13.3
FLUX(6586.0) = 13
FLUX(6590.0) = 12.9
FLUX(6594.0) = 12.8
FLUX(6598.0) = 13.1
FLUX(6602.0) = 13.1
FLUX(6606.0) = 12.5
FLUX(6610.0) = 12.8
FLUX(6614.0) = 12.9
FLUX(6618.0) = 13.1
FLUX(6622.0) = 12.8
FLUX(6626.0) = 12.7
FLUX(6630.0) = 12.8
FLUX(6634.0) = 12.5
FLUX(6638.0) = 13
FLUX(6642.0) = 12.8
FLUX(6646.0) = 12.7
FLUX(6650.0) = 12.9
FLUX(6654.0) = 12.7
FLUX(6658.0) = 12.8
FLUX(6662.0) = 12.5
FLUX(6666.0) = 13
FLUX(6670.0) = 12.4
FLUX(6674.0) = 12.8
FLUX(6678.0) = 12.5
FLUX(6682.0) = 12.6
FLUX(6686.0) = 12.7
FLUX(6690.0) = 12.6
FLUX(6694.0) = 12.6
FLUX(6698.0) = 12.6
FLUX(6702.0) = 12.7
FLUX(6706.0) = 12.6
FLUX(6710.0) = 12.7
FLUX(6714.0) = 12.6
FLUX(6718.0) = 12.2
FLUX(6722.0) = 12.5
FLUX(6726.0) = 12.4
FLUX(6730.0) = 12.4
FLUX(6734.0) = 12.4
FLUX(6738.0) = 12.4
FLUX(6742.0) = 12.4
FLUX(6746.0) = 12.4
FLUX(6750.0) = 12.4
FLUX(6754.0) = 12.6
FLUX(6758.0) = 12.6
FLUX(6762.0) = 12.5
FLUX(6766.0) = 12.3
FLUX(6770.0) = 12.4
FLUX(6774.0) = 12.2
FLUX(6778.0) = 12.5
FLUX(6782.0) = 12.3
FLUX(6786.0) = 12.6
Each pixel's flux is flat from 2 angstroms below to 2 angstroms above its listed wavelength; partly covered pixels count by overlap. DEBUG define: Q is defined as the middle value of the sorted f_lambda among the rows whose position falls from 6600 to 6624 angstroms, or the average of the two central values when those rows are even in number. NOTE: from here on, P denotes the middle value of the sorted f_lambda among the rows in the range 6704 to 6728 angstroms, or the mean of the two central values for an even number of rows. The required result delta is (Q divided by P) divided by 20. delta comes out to 0.0512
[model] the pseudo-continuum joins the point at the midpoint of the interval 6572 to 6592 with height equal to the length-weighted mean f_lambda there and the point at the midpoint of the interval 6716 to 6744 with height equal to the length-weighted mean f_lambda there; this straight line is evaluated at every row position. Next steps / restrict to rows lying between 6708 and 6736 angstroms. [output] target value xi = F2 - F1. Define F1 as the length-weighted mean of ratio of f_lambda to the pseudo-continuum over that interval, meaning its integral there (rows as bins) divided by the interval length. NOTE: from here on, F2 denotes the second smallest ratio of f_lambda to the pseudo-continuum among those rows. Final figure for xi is -0.0035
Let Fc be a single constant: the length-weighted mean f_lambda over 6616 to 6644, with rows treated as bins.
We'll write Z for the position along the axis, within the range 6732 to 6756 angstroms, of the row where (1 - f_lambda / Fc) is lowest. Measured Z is 6754.0 angstroms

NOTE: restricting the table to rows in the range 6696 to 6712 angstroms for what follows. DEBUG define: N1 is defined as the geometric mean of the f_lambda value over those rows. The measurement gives 12.6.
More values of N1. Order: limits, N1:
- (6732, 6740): 12.4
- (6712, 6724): 12.4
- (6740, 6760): 12.5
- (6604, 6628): 12.8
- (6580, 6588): 13.1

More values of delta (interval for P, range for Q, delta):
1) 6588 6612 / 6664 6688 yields 0.0492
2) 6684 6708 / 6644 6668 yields 0.0506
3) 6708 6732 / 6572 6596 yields 0.0516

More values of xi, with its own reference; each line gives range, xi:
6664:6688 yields -0.0127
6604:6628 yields -0.0052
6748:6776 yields -0.0094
